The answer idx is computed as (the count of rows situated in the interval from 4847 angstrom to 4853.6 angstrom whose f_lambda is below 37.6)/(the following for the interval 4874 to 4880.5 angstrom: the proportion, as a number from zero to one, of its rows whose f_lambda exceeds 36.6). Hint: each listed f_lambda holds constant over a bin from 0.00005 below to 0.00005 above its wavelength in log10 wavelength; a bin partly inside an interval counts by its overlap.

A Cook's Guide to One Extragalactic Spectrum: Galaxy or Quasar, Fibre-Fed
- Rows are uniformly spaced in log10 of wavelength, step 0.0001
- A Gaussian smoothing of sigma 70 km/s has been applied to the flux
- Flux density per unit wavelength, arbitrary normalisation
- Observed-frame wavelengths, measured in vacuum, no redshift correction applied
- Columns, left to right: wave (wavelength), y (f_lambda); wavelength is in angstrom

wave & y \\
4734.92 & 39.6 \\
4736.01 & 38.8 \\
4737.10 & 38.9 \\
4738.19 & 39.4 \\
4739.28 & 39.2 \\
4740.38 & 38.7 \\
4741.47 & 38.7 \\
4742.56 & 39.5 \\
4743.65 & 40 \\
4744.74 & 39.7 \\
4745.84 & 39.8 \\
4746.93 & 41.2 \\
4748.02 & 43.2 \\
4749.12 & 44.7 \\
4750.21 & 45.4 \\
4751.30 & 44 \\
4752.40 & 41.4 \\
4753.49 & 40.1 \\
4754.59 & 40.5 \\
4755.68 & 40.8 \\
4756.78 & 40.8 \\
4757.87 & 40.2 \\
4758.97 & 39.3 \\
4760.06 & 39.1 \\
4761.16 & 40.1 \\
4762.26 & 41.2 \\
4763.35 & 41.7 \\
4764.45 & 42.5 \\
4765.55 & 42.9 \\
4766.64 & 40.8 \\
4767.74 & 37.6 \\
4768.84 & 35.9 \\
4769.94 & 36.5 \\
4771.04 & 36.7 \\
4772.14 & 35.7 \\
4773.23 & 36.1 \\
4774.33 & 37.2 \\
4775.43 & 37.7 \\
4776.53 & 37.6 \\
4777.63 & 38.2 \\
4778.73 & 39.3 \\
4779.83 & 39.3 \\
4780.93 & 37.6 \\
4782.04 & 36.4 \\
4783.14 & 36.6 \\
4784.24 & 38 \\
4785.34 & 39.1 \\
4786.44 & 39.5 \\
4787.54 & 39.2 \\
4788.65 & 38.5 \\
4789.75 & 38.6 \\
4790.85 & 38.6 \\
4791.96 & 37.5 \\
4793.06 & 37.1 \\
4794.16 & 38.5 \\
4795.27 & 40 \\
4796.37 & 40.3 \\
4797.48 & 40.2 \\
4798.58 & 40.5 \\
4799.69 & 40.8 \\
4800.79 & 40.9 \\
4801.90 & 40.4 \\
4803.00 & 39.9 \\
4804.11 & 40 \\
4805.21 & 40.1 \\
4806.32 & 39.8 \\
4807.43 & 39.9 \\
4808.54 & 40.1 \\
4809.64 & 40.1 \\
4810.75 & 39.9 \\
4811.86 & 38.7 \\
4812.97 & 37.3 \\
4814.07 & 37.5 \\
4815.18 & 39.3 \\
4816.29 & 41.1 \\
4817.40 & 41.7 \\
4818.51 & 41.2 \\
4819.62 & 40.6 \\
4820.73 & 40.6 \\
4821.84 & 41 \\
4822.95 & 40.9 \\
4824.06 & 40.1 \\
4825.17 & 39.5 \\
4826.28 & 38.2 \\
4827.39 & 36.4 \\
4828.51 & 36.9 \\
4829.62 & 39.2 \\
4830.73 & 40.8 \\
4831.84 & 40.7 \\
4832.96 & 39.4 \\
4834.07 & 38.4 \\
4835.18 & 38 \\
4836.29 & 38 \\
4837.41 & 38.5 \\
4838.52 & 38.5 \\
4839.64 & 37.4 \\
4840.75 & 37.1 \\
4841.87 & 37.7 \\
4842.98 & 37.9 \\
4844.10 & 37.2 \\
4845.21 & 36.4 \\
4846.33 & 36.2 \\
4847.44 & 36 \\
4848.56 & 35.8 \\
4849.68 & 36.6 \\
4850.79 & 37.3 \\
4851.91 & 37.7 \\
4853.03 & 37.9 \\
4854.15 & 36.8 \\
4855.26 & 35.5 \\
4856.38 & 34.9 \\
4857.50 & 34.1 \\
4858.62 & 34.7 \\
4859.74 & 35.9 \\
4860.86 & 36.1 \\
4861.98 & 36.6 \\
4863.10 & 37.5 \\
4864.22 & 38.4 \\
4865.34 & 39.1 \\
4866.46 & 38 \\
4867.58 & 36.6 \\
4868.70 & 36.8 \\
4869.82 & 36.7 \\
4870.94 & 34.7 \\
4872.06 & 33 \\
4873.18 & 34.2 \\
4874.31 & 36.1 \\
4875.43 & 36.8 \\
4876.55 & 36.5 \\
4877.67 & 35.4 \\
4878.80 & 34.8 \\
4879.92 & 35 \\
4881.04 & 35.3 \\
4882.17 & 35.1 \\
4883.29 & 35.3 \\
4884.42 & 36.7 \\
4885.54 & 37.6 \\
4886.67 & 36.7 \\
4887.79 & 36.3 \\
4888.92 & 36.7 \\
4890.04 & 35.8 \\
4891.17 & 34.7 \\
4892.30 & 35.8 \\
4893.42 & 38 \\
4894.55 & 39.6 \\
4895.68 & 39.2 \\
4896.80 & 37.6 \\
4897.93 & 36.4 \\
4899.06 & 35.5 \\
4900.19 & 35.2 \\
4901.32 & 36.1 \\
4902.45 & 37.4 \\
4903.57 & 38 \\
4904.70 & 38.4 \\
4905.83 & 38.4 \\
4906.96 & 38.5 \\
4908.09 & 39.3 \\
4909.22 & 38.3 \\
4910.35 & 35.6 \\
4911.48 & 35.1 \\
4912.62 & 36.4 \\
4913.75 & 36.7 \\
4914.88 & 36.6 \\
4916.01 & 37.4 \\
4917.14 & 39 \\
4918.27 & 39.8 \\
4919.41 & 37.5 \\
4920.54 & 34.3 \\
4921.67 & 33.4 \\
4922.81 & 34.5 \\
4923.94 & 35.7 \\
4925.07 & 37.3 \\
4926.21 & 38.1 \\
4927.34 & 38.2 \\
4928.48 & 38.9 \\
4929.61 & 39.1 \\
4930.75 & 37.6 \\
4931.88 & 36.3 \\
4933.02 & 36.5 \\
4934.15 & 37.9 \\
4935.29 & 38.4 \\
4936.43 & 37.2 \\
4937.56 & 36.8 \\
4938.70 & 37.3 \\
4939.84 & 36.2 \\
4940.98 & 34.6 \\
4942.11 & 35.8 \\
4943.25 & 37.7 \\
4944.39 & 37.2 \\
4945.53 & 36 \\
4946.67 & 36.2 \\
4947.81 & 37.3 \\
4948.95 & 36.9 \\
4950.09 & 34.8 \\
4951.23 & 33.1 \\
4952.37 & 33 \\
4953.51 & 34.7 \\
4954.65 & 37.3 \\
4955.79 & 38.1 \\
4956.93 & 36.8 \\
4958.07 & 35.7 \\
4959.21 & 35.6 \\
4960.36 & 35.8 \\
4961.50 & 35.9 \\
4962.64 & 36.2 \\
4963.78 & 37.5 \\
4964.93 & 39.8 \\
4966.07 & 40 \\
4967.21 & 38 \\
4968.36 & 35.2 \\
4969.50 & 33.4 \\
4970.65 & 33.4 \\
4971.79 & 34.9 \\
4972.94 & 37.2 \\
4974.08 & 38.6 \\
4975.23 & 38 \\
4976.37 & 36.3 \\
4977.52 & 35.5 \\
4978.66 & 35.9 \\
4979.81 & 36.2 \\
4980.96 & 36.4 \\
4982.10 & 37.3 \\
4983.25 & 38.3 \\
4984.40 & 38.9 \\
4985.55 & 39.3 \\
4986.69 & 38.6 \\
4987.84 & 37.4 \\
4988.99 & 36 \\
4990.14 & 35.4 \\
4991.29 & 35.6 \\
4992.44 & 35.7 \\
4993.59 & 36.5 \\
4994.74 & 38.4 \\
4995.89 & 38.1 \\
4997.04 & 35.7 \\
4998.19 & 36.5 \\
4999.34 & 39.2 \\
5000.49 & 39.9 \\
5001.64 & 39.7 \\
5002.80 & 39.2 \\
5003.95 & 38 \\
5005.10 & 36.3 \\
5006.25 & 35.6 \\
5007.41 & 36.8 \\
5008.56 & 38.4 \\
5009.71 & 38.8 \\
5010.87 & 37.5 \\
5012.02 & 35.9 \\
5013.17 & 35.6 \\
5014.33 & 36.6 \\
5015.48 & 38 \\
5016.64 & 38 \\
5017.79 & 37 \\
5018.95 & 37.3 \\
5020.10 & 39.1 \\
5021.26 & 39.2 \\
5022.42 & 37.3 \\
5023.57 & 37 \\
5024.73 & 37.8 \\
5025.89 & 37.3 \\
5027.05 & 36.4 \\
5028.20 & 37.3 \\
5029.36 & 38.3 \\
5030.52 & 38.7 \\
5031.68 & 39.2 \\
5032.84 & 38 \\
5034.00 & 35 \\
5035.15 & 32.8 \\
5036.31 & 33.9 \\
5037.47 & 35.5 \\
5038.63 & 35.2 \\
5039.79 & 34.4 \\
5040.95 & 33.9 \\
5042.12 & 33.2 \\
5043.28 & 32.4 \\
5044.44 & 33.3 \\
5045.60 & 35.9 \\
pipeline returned 24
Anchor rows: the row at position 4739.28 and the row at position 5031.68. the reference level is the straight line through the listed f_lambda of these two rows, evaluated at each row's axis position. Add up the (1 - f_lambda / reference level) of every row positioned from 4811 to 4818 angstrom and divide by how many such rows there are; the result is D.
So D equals 0.00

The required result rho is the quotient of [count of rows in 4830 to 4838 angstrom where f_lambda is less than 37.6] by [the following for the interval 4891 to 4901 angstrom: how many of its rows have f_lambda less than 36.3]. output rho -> 0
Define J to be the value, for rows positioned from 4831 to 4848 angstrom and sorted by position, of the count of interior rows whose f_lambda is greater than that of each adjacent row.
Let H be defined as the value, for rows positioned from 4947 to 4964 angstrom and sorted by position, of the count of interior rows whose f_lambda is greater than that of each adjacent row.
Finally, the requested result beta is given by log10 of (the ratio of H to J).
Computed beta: 0.00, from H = 1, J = 1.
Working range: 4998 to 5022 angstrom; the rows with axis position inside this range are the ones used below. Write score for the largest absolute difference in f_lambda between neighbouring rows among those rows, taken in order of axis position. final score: 2.70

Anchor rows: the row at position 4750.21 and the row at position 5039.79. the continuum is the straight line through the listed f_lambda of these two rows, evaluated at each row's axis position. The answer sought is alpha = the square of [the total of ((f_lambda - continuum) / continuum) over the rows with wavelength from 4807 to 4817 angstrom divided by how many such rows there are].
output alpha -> 0.0075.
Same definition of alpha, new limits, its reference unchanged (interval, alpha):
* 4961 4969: 0.0001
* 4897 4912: 0.0038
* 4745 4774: 0.0111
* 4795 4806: 0.0054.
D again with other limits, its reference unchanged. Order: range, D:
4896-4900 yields 0.07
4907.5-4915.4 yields 0.06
